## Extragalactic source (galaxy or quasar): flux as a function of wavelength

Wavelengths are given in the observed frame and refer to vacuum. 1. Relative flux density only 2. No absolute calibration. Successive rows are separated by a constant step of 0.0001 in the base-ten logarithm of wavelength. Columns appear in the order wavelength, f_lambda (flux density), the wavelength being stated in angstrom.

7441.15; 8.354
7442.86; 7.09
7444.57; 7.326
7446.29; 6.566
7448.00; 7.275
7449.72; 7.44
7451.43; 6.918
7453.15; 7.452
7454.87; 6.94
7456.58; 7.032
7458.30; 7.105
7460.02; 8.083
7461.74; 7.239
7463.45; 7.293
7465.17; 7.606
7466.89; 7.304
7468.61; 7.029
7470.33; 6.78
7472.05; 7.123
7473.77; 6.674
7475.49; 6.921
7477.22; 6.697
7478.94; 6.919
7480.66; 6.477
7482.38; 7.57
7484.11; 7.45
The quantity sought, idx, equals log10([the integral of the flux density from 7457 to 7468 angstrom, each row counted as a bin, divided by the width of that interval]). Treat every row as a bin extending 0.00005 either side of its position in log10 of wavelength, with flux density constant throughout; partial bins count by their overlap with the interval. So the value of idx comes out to 0.87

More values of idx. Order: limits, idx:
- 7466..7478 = 0.84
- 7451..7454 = 0.86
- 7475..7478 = 0.83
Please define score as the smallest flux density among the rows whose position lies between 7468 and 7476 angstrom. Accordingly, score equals 6.674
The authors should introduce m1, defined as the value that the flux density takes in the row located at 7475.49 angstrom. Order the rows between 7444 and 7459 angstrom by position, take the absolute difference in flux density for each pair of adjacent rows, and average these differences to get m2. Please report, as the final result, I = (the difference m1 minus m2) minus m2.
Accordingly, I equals 6.08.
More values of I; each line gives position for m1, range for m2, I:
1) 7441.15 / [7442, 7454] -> 7.38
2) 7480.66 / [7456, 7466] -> 5.57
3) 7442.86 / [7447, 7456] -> 6.22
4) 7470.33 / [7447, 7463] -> 5.85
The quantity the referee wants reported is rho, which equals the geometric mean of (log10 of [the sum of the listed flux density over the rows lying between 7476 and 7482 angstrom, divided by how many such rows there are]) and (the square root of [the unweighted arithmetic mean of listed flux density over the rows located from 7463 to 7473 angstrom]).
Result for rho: 1.49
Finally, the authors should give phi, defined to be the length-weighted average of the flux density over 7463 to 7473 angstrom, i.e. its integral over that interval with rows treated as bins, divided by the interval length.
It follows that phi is 7.18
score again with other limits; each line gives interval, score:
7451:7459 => 6.918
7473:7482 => 6.477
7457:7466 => 7.105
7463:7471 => 6.78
